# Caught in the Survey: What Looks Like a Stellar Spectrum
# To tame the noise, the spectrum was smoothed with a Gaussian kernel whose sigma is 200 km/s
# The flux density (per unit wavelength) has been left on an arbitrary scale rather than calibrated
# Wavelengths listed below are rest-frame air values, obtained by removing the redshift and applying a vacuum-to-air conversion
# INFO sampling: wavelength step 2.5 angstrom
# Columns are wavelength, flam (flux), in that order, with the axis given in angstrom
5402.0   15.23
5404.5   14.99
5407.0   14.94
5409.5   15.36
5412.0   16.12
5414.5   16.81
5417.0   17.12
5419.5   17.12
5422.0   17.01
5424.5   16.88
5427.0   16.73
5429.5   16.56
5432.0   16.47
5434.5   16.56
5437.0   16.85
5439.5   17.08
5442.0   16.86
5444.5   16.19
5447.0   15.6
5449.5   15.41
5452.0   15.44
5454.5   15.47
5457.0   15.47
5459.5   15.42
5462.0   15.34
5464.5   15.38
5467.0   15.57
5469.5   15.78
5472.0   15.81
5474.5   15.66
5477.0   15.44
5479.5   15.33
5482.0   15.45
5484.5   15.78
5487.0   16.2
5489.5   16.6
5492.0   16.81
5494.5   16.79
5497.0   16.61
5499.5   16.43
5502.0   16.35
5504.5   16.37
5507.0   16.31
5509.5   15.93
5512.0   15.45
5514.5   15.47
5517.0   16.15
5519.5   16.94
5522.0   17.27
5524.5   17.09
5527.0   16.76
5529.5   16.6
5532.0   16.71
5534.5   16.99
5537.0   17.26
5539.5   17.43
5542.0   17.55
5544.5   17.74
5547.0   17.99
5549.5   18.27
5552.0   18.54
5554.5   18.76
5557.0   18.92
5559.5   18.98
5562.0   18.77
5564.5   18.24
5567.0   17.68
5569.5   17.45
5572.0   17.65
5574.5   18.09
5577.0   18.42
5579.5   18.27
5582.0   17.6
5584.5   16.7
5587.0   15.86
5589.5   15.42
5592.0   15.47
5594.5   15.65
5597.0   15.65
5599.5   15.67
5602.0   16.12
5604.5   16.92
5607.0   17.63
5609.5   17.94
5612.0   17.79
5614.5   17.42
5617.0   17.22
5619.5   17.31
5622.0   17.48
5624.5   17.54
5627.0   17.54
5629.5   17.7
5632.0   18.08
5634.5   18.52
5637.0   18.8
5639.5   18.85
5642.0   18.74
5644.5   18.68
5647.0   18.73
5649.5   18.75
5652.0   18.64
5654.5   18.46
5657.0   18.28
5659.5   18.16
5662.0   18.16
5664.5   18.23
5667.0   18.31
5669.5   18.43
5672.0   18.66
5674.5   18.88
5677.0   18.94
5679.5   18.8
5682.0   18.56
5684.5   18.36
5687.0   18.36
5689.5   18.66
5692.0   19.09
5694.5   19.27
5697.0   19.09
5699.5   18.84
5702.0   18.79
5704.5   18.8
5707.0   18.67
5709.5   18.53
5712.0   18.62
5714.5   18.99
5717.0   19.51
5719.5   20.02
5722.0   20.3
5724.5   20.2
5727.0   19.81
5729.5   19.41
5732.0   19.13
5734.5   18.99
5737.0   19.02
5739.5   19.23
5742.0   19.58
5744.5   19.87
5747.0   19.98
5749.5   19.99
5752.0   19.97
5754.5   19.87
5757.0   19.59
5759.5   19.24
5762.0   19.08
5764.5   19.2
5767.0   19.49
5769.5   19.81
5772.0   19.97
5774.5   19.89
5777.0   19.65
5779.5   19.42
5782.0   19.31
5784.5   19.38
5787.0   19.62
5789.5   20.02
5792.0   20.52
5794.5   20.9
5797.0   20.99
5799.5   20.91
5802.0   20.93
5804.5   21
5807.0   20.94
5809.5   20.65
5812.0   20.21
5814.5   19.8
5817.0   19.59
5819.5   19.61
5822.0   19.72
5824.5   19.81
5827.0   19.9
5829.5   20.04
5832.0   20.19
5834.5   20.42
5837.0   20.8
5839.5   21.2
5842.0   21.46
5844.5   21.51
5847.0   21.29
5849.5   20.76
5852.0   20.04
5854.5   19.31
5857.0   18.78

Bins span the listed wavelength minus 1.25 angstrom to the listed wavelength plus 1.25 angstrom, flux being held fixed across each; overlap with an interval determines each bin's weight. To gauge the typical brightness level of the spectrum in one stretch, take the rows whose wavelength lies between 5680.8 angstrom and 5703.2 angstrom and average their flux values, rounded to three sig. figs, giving 18.8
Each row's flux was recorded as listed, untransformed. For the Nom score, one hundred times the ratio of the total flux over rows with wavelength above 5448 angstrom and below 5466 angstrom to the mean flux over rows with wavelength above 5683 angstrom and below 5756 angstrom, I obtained 560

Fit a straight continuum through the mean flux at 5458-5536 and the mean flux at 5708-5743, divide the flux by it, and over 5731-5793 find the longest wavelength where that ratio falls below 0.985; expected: 5787.0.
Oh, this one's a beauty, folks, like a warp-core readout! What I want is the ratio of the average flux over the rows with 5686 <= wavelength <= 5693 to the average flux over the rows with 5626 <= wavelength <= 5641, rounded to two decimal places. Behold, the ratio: 1.02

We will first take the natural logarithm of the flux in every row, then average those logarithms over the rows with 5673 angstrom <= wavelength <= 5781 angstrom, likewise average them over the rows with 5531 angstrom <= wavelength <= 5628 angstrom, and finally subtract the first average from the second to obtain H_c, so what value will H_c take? -0.104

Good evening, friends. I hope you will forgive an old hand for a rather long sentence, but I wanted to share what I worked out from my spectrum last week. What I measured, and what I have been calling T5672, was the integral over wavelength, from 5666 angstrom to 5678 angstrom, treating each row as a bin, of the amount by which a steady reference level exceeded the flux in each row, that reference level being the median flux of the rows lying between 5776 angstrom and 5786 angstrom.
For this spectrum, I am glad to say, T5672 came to 9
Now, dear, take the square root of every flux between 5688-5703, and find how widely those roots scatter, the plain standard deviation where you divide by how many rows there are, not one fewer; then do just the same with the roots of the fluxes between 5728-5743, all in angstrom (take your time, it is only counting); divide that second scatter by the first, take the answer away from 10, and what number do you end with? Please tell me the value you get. 9.00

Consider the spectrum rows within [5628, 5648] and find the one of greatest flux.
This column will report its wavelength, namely 5639.5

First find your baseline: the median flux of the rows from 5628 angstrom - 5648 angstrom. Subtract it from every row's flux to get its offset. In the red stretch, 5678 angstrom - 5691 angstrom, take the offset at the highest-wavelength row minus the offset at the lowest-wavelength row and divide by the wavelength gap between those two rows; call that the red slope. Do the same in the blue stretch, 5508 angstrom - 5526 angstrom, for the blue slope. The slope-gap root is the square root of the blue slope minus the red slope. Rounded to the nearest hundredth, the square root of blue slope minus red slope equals 0.30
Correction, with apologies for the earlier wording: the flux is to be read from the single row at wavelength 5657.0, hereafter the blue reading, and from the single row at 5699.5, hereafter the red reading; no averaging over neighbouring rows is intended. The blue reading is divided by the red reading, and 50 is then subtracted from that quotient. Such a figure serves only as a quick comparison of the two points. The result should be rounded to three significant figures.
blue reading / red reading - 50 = -49.0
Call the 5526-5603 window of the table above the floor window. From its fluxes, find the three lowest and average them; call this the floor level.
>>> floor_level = 15.5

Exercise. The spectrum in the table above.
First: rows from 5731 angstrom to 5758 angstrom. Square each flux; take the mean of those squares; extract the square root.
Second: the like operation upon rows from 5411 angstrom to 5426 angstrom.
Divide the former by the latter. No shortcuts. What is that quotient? 1.16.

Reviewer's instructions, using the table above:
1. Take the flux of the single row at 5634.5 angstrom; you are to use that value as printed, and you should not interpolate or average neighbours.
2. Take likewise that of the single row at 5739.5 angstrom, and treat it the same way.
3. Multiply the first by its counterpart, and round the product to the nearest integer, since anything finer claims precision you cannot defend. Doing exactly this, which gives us 356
